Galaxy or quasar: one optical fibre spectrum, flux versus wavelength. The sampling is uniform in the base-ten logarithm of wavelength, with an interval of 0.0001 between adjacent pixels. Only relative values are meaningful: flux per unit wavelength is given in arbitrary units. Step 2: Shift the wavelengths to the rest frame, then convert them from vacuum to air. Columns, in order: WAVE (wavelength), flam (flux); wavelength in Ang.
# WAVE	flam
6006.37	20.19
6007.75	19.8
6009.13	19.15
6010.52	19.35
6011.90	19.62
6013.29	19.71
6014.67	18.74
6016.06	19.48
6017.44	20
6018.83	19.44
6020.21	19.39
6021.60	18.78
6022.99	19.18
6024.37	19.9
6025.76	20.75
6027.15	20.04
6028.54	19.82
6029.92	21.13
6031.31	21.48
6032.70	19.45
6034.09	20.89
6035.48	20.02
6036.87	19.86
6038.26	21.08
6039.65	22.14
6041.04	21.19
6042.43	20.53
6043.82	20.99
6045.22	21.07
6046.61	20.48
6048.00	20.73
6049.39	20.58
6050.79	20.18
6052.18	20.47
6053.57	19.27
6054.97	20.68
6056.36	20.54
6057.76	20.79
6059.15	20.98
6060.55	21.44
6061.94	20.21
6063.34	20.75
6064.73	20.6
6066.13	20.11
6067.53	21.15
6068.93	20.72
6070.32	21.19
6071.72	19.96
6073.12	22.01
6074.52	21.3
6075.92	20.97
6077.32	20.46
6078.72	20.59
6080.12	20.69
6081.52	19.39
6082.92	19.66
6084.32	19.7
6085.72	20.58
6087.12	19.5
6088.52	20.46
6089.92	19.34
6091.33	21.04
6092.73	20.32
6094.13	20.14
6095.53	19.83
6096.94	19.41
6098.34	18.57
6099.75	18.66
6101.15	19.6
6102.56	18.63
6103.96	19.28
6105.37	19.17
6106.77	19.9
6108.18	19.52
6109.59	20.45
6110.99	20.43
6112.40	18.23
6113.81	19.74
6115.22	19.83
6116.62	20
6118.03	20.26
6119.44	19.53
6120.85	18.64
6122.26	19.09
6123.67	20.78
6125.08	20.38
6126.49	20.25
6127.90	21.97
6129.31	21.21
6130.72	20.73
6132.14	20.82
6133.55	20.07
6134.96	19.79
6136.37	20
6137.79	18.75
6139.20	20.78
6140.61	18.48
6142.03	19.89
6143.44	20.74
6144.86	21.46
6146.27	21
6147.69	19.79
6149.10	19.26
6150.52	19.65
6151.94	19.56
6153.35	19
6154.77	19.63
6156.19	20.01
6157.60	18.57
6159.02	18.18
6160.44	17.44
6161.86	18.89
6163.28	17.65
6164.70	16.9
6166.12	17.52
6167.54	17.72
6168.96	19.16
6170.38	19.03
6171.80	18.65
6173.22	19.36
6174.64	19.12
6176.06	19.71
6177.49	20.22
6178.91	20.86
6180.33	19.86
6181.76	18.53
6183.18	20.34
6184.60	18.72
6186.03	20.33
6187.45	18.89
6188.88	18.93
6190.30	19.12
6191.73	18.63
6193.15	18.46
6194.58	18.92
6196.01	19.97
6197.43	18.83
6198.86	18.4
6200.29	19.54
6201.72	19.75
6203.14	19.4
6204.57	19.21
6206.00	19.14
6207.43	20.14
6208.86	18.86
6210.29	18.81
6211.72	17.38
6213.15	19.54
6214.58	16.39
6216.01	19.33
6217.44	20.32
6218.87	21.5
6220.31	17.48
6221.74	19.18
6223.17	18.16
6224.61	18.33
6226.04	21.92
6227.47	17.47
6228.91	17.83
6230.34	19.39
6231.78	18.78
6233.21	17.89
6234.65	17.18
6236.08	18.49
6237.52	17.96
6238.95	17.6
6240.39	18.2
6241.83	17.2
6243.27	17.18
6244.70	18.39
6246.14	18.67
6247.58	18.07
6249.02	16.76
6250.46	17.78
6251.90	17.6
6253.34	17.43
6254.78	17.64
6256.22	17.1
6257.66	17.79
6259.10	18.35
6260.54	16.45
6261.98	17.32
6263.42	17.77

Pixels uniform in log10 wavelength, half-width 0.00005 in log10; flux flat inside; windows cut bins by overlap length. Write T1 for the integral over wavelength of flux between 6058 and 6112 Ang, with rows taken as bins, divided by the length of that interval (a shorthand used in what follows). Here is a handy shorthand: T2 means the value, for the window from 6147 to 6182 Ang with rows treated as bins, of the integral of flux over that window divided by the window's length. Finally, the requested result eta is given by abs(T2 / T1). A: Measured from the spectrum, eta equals 0.94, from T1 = 20.2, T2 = 19.0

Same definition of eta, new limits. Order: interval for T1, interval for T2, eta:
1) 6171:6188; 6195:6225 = 0.97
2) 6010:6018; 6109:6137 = 1.03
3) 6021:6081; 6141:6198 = 0.93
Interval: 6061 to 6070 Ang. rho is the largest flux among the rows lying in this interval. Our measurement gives 21.15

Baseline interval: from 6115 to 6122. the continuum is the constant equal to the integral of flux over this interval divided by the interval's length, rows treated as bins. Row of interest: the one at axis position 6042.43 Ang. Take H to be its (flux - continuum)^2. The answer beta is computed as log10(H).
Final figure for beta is -0.08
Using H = 0.8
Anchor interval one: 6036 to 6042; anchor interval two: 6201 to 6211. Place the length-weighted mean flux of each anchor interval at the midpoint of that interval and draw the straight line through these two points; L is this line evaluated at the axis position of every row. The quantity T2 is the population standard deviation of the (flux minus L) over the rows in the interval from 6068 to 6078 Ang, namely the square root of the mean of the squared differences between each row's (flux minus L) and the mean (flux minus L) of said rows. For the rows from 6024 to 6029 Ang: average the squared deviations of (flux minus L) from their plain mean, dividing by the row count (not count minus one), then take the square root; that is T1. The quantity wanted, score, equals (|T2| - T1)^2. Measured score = 0.060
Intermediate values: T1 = 0.36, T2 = 0.608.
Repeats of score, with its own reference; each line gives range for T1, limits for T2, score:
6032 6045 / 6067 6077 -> 0.044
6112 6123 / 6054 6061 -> 0.108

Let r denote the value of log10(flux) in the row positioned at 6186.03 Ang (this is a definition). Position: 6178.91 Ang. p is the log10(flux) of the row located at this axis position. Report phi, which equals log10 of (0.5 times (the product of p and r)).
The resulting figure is -0.064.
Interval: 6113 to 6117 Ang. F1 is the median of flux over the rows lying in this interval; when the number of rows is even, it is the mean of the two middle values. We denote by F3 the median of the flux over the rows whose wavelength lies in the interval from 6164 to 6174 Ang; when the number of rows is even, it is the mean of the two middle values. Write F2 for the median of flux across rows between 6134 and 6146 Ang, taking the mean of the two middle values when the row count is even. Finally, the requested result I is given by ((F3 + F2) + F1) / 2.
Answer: 29.2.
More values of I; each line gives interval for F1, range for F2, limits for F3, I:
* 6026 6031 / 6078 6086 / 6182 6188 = 29.9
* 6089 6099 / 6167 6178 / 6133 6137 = 29.5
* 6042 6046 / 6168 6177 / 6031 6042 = 30.6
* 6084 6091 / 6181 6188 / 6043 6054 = 29.6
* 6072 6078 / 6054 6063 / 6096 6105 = 30.4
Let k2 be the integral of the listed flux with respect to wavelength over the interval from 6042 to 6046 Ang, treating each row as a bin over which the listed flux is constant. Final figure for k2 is 83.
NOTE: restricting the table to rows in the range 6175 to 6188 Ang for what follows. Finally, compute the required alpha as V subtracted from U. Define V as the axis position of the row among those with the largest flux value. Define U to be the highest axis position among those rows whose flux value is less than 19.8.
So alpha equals 8.5 Ang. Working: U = 6187.45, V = 6178.91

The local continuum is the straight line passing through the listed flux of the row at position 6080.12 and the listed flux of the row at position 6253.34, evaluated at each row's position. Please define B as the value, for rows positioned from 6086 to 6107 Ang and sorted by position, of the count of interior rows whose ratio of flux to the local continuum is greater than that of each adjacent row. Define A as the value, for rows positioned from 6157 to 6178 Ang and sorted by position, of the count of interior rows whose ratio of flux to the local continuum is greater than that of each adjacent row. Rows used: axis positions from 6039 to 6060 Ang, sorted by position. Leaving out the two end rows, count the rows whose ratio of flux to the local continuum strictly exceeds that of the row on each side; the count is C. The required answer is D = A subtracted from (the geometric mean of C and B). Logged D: 1.00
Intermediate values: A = 3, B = 4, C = 4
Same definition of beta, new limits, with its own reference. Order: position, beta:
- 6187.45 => -0.28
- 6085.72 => -0.03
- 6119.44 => -2.13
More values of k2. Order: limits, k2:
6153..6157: 78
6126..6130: 85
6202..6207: 97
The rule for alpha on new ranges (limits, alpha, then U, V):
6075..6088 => 11.2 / 6087.12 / 6075.92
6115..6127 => -1.4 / 6122.26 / 6123.67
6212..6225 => 5.7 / 6224.61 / 6218.87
